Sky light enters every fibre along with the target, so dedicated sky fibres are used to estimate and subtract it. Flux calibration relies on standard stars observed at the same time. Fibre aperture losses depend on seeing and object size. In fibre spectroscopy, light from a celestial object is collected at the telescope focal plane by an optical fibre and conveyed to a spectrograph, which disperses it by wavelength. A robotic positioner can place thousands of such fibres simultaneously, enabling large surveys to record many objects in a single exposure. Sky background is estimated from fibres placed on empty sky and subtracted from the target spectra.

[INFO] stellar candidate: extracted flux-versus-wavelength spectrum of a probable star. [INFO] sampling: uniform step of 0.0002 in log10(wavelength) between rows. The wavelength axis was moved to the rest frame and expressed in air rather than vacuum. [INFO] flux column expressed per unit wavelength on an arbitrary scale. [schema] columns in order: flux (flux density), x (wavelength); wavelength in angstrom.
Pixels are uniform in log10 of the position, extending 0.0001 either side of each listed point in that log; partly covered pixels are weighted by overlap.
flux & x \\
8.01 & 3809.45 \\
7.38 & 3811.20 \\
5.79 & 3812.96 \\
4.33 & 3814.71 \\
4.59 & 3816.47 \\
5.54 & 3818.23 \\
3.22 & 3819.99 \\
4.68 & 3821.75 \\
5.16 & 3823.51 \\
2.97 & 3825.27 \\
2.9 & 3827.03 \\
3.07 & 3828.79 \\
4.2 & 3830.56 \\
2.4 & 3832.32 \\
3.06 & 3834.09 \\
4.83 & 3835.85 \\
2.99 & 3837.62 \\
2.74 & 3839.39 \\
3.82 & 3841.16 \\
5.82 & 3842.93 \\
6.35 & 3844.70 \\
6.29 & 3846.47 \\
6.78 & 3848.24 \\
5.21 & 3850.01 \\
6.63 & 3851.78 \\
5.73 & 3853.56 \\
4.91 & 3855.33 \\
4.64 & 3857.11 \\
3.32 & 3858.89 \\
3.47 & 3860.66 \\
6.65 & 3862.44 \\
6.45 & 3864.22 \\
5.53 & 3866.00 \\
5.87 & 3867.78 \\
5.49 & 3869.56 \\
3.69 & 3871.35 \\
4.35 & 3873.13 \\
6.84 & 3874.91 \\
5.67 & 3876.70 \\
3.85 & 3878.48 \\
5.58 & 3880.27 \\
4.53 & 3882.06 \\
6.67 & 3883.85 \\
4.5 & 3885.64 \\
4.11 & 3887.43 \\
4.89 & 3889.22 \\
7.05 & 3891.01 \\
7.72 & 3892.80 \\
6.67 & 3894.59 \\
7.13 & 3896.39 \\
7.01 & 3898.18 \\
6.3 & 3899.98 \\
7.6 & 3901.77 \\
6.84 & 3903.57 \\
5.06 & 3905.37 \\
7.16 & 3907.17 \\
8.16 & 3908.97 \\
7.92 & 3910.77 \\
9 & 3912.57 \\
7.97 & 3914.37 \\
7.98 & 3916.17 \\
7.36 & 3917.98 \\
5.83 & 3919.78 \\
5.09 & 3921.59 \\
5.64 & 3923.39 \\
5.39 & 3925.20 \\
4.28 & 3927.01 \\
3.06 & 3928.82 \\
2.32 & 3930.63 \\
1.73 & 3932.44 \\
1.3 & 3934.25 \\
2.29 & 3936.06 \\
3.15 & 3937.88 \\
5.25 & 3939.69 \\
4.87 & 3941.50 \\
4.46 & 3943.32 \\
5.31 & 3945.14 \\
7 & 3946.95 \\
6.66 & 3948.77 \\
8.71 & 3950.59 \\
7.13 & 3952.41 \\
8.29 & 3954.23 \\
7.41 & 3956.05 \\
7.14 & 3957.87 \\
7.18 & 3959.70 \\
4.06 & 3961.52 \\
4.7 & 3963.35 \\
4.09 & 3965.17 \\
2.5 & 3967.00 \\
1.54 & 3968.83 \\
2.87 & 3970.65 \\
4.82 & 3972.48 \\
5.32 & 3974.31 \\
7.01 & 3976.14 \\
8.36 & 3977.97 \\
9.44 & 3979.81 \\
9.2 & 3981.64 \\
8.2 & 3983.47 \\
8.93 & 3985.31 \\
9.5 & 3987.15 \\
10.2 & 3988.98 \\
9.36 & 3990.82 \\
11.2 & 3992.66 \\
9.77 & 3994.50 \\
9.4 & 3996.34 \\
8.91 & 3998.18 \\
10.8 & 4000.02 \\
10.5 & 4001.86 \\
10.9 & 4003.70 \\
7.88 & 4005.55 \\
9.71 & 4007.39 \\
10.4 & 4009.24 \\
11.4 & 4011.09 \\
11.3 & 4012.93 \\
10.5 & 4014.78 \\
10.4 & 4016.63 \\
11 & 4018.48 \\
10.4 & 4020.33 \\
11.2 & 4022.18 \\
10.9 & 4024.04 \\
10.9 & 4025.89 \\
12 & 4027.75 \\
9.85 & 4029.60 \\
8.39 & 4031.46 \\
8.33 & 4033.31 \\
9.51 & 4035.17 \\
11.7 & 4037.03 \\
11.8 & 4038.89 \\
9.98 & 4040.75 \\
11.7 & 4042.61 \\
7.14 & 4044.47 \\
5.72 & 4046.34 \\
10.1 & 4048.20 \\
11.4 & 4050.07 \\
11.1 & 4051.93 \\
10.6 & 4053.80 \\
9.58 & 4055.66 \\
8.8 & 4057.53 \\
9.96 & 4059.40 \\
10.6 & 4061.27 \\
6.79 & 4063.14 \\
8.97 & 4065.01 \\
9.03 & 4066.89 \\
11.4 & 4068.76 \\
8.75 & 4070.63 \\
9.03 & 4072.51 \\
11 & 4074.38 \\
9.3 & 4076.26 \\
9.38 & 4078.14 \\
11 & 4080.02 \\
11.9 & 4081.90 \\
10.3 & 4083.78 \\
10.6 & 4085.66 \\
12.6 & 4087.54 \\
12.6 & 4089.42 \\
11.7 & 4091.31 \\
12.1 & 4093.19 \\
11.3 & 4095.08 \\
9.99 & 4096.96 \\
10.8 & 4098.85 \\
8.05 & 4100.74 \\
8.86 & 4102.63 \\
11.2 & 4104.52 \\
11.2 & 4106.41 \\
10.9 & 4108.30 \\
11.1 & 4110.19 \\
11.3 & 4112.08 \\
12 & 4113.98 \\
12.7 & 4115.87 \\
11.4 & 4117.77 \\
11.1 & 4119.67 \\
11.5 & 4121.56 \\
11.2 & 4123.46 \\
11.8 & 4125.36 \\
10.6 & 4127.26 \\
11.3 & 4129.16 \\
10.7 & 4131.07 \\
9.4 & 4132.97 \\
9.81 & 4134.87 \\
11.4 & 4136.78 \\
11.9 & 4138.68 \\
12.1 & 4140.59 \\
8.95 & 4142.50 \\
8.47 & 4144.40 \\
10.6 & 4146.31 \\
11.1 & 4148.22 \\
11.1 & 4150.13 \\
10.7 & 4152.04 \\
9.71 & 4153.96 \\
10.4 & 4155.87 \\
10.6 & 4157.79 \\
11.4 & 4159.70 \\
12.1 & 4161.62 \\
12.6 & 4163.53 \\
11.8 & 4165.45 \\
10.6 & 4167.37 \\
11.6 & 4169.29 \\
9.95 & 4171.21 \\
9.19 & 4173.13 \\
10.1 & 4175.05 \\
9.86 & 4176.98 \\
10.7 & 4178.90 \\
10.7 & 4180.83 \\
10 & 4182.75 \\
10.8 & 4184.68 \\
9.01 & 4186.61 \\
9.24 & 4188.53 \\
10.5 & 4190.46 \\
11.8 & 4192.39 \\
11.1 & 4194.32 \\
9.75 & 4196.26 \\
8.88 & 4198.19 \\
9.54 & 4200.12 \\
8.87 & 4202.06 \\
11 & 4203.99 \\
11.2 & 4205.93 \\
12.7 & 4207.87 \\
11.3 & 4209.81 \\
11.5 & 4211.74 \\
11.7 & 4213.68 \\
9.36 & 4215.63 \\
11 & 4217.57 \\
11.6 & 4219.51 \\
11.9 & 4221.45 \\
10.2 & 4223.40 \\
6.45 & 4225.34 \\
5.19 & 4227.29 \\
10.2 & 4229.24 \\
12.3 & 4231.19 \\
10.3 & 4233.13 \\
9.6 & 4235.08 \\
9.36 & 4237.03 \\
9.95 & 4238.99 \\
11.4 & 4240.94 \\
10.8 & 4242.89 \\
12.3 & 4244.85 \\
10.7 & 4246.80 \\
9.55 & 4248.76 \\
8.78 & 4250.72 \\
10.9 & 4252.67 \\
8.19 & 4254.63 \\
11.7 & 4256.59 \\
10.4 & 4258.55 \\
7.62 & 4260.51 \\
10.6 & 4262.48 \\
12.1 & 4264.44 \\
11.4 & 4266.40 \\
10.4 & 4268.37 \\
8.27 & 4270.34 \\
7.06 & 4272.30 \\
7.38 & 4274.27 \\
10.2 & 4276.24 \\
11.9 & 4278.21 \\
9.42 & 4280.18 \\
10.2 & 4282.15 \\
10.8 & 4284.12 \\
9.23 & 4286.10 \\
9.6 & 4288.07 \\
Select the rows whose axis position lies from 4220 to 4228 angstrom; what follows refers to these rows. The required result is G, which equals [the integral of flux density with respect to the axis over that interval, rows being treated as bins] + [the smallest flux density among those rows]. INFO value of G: 75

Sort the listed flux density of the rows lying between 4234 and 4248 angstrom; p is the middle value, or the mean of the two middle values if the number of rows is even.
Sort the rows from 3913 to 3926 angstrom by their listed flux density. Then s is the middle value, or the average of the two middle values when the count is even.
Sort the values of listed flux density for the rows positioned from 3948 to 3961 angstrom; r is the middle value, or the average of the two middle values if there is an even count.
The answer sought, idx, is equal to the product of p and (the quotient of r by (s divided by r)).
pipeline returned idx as 95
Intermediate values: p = 10.70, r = 7.2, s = 5.8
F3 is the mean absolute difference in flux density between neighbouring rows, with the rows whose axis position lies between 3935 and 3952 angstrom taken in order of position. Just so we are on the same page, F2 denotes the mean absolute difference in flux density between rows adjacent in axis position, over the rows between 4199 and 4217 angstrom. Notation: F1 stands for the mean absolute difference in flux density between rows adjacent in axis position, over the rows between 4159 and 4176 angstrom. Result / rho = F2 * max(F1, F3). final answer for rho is 1.2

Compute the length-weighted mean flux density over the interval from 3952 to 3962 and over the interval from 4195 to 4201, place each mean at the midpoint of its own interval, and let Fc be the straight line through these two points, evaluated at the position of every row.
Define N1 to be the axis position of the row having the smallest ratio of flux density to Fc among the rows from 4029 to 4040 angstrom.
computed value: 4033.31 angstrom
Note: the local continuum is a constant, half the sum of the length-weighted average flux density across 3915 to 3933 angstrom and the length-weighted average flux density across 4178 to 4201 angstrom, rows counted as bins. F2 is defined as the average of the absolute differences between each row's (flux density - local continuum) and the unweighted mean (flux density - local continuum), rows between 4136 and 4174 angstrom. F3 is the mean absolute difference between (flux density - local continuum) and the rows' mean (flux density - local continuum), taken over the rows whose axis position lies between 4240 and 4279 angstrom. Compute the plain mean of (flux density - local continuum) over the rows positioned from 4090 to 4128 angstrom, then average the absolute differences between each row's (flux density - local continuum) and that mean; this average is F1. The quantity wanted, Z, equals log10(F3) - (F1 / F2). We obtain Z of -0.65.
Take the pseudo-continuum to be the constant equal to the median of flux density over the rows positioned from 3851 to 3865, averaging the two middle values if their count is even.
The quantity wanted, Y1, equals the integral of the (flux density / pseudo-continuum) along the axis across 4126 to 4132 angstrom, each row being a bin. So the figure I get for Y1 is 12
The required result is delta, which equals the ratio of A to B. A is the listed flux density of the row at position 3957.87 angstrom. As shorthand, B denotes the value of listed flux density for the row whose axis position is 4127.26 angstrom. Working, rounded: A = 7.14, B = 10.6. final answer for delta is 0.67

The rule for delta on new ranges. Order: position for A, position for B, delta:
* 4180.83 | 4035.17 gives 1.13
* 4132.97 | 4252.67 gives 0.86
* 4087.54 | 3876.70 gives 2.22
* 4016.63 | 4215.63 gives 1.11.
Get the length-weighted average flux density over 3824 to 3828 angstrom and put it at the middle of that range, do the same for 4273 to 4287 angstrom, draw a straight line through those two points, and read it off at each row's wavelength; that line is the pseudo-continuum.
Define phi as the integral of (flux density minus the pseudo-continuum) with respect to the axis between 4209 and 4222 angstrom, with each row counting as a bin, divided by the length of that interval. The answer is 2.3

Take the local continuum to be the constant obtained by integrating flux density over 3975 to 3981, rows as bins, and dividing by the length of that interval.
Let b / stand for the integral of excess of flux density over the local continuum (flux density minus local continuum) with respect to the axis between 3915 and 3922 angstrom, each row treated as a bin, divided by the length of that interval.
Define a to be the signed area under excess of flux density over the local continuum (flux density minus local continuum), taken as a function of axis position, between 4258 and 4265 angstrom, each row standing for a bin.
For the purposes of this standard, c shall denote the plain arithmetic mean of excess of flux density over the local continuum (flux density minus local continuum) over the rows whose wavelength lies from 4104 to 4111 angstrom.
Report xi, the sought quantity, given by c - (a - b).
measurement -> -12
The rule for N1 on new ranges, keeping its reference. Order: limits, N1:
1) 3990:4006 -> 4005.55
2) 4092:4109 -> 4100.74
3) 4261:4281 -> 4272.30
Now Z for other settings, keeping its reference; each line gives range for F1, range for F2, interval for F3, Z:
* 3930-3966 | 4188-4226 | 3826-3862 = -1.51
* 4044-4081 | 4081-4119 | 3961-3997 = -0.99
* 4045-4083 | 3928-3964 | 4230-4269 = -0.62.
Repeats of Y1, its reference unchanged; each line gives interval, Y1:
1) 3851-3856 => 5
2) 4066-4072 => 11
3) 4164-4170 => 13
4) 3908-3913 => 8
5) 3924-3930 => 5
